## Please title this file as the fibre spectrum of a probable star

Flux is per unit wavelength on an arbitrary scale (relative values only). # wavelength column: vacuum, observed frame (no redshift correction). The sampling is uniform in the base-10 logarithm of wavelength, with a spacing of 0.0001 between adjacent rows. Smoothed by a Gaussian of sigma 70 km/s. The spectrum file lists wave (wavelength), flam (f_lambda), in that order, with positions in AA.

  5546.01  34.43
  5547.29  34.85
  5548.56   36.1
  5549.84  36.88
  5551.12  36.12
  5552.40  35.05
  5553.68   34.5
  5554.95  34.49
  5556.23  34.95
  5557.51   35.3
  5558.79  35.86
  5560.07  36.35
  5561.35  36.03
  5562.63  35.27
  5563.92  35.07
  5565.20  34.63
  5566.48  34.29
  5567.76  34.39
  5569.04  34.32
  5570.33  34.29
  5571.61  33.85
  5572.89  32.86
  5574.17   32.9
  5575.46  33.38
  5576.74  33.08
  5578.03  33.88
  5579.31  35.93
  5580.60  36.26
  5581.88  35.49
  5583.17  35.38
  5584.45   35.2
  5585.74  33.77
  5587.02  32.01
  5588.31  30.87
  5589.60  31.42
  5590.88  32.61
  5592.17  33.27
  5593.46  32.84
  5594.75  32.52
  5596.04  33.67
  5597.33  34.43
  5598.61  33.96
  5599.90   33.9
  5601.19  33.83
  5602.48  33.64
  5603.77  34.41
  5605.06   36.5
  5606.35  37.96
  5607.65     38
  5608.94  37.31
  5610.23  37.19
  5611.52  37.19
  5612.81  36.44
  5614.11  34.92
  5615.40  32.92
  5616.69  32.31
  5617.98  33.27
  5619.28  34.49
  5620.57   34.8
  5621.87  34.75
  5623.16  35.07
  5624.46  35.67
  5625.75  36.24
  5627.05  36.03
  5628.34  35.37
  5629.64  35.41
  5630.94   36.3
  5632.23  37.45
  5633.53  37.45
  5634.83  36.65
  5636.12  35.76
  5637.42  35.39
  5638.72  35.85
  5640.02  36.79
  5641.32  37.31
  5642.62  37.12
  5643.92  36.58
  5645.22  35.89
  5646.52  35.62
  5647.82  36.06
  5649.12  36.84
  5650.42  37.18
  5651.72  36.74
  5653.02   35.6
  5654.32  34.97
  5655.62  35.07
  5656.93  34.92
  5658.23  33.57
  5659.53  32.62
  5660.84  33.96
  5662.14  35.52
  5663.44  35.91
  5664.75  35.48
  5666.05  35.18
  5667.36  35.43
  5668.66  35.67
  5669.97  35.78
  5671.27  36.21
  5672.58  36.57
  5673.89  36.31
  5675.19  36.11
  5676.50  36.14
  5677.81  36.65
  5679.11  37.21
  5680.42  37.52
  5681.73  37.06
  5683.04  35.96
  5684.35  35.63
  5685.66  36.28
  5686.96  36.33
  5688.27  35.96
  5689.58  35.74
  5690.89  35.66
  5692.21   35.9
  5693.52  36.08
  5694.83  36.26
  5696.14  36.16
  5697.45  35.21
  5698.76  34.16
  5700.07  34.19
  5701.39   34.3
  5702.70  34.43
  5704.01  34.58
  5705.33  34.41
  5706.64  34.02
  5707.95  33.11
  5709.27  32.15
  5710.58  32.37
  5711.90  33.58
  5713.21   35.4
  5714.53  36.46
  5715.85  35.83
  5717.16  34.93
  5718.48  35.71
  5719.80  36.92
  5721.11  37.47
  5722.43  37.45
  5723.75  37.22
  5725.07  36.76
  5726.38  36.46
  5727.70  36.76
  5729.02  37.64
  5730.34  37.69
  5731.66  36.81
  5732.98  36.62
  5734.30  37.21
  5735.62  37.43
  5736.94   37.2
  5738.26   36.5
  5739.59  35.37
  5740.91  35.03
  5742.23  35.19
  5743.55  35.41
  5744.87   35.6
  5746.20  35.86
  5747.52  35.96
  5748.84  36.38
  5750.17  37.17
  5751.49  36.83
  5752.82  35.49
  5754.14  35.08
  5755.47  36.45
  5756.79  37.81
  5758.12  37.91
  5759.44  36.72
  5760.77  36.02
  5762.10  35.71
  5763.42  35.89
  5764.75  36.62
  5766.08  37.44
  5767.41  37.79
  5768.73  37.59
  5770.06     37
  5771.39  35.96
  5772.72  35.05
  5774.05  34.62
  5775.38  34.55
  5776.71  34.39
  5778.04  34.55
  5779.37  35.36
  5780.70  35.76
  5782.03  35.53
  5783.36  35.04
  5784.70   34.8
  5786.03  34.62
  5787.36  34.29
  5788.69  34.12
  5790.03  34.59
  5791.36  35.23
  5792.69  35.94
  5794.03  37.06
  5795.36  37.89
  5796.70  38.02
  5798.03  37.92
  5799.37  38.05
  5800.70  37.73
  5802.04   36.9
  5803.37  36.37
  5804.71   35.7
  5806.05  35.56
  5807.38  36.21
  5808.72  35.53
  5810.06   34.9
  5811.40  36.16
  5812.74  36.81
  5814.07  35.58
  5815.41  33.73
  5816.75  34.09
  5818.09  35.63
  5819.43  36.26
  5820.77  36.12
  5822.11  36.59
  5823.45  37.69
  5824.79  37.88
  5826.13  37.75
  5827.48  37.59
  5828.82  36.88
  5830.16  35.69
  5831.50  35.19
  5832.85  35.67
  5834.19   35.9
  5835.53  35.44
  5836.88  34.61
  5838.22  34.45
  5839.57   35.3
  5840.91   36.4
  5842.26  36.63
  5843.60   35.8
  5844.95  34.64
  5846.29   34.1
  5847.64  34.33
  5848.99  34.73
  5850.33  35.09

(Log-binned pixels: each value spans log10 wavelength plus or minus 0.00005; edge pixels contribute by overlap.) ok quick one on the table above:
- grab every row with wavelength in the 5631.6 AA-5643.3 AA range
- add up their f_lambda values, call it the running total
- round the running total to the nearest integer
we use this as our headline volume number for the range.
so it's 330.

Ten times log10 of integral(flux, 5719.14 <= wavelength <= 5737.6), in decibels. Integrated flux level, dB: 28.36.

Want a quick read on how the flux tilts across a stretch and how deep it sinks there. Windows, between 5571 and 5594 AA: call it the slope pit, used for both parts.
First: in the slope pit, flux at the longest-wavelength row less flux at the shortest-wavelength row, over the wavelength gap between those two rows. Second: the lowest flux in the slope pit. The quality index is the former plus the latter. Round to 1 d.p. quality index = 30.8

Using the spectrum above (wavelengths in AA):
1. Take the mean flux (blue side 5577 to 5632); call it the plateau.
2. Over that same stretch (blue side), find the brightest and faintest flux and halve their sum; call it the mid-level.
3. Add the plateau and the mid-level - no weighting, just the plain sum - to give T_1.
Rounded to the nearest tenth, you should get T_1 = 69.1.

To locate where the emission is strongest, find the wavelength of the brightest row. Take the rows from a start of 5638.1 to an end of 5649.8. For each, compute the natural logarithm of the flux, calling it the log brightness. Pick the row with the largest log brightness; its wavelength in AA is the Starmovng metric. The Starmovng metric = 5641.32 AA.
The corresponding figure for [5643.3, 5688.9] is 5680.42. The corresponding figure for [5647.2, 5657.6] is 5650.42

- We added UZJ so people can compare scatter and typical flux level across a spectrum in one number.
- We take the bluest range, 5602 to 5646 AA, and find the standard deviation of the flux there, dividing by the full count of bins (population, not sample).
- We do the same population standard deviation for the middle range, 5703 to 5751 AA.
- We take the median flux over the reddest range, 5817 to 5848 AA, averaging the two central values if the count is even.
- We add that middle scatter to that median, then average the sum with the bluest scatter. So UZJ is 19.3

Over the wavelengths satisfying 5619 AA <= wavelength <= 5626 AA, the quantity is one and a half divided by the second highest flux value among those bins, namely 0.0421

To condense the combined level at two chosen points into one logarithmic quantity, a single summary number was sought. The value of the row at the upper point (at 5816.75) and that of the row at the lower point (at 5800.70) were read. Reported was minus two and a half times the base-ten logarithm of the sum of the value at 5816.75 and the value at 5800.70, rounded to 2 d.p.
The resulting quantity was -4.64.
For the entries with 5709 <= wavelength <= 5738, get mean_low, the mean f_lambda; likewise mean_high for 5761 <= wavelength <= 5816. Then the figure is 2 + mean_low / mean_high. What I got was 3.01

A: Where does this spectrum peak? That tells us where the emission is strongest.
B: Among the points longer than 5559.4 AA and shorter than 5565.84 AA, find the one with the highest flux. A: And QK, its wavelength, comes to 5560.07 AA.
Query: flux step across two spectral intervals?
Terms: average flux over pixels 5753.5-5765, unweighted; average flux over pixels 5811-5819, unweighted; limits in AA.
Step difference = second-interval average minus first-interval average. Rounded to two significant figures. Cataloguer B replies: -1.1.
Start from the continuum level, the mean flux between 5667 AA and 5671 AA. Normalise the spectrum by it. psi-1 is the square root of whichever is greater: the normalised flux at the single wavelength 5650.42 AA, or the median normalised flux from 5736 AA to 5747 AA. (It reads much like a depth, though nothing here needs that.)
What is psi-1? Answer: 1.02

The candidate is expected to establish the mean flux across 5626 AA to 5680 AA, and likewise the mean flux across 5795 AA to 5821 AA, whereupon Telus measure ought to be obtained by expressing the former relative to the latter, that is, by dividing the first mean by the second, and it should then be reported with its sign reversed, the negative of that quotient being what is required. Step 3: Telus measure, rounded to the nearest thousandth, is -0.991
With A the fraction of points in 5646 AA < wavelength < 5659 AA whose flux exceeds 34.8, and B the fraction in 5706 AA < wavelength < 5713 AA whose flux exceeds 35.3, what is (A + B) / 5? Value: 0.18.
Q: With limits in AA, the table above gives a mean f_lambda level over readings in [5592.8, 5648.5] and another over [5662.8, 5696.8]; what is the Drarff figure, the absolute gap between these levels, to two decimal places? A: 0.65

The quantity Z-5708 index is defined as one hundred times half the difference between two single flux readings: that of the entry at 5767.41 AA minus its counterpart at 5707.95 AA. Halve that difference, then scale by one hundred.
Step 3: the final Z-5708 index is 234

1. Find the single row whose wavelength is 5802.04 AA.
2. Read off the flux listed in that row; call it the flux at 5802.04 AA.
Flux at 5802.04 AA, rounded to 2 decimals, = 36.90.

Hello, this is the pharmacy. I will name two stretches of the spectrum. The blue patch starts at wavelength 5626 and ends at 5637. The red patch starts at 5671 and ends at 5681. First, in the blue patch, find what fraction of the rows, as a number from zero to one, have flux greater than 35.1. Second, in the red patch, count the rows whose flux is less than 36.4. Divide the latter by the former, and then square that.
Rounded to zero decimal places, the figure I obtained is 16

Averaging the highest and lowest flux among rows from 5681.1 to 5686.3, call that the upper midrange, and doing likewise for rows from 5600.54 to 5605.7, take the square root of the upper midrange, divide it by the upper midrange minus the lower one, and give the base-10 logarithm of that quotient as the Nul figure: 0.67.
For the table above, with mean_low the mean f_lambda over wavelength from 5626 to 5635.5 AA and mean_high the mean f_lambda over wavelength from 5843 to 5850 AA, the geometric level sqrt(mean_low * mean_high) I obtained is 35.5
